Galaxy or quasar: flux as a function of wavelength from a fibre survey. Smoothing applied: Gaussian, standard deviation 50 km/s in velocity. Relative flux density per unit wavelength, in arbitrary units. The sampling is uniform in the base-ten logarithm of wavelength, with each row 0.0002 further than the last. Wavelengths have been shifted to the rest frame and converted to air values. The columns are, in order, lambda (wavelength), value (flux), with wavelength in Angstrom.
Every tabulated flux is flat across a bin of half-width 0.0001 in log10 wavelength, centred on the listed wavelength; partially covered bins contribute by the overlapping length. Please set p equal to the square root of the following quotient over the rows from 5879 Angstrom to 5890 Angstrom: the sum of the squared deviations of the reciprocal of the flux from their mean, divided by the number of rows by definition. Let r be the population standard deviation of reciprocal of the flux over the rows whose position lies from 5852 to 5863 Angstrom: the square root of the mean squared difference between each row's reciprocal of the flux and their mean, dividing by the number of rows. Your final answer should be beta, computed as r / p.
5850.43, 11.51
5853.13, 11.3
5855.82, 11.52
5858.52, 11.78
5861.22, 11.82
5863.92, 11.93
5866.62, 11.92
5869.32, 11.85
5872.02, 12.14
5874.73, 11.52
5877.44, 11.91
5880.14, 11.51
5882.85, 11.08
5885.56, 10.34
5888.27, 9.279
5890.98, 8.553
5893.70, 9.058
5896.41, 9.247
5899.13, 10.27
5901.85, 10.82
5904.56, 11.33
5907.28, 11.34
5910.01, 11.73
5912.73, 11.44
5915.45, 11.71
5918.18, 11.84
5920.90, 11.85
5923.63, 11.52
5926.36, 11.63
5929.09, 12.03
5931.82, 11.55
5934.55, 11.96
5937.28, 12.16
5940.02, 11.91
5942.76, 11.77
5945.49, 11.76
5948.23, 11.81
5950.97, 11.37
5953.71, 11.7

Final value 0.2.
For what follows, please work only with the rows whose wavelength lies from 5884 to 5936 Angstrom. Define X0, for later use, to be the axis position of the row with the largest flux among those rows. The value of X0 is 5929.09 Angstrom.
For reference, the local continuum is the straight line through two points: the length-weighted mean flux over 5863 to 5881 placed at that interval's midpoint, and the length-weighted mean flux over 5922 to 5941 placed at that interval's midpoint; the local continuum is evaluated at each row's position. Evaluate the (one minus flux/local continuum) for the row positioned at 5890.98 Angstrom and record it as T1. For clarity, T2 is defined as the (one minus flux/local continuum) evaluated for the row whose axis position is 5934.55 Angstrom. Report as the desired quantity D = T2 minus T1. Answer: -0.29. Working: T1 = 0.28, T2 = -0.012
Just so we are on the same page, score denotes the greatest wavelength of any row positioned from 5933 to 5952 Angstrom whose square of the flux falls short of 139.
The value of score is 5950.97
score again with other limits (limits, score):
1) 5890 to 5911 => 5910.01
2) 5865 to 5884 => 5882.85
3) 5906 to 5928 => 5926.36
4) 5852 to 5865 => 5858.52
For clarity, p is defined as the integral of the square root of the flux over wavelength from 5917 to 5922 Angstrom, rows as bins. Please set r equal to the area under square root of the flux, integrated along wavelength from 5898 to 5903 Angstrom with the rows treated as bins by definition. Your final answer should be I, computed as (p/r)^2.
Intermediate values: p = 17.2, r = 16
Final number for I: 1.13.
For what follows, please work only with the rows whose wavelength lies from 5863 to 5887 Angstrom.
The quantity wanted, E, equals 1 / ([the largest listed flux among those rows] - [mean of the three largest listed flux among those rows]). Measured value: 7.0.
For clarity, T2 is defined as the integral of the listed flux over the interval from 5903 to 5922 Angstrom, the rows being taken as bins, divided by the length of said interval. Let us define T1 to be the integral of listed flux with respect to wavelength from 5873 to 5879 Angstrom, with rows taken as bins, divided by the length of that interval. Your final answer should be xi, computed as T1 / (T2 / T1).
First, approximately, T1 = 11.7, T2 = 11.6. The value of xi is 11.9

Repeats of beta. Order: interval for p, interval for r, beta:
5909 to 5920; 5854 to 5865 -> 1.0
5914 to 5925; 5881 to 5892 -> 10.5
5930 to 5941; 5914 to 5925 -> 0.6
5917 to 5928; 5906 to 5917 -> 1.2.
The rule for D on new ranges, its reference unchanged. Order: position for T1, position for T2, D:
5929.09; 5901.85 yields 0.10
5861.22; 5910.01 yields 0.01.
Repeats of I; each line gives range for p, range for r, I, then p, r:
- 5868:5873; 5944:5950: 0.71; 17.3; 21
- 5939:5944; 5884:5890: 0.84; 17.2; 19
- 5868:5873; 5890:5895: 1.36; 17.3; 15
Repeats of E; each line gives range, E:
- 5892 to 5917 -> 9.7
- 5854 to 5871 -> 33.3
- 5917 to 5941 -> 9.1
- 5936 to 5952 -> 5.0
